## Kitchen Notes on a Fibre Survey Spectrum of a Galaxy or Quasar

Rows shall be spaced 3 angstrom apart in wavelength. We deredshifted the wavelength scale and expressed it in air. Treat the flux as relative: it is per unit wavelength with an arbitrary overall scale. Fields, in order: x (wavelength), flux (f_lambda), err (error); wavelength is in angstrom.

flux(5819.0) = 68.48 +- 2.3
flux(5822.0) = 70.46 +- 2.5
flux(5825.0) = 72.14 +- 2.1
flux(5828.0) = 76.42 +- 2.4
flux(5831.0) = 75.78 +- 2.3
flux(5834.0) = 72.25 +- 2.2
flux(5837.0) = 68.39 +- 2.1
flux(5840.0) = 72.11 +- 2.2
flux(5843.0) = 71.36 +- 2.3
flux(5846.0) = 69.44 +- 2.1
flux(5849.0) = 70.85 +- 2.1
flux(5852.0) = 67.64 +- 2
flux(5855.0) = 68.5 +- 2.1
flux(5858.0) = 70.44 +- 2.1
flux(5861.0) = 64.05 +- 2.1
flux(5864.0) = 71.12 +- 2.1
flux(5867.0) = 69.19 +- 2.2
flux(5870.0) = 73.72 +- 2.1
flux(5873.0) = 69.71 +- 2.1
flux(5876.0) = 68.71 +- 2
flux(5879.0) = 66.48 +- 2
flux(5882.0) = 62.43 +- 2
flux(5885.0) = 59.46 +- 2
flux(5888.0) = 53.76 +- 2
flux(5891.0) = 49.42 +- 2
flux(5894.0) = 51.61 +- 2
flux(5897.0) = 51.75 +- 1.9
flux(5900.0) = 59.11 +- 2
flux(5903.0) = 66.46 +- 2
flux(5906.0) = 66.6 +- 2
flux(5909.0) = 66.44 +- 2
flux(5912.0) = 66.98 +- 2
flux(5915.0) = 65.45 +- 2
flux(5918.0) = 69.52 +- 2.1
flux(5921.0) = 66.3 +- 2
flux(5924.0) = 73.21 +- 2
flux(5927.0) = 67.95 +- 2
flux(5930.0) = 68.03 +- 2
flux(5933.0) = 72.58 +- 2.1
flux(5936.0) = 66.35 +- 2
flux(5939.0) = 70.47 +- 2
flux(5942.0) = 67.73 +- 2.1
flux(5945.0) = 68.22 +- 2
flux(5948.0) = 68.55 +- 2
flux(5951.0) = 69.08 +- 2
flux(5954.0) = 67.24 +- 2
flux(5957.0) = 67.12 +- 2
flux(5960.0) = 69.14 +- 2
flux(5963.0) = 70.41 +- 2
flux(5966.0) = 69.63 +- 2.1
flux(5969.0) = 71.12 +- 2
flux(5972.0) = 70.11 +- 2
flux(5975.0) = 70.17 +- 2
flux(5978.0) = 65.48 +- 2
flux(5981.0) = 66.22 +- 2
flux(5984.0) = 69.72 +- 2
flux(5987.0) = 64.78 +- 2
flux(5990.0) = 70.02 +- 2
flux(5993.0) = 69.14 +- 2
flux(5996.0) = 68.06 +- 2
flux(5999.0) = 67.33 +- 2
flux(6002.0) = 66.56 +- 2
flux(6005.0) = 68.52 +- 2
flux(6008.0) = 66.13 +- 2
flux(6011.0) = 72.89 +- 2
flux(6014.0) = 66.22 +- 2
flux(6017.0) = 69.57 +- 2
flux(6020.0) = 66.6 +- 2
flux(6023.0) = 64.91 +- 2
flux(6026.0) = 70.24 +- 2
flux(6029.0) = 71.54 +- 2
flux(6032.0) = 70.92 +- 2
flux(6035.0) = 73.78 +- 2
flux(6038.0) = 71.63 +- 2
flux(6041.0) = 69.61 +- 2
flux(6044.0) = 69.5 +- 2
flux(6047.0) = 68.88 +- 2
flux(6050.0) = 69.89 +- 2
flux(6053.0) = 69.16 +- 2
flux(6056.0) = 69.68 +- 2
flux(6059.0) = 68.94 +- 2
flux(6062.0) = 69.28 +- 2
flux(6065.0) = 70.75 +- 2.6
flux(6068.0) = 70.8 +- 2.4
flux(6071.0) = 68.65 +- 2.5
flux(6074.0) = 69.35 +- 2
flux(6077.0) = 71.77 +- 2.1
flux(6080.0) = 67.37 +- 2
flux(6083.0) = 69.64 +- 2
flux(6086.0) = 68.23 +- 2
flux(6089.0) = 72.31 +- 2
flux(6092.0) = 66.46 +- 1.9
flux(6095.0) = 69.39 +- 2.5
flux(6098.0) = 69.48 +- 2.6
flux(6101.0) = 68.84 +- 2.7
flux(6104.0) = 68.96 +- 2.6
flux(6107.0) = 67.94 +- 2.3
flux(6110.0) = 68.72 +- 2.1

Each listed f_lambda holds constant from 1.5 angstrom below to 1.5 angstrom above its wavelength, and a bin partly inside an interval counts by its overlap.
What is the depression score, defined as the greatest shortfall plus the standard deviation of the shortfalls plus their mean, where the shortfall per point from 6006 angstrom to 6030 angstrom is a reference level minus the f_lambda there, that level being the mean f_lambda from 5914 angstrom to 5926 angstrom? 7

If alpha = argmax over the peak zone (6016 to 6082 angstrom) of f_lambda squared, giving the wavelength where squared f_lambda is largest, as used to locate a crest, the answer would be 6035.0 angstrom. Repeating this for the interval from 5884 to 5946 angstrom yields 5924.0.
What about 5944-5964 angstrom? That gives 5963.0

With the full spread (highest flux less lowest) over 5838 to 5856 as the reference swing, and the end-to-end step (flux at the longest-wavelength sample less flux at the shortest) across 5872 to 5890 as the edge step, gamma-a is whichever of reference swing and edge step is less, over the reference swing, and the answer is -3.6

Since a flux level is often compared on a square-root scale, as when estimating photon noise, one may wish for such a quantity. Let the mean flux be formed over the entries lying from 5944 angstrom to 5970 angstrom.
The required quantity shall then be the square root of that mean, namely 8.30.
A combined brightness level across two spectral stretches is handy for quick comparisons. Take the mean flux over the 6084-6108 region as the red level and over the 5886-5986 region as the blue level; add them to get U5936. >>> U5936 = 135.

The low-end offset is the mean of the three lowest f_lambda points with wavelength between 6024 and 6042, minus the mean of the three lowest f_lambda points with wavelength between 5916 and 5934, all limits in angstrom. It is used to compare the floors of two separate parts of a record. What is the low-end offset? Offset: 2.8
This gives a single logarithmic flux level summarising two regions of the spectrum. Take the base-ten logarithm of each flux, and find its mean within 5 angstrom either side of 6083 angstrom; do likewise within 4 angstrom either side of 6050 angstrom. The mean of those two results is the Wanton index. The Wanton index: 1.84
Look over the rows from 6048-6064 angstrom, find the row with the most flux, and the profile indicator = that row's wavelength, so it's 6050.0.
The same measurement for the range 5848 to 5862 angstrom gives 5849.0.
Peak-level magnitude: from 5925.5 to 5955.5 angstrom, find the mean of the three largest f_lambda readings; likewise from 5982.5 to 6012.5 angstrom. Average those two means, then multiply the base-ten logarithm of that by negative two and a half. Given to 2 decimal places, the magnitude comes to -4.62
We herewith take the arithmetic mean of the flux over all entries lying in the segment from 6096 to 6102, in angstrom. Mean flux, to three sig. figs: 69.2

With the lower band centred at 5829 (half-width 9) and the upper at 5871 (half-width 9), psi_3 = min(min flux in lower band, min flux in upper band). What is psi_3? 66.5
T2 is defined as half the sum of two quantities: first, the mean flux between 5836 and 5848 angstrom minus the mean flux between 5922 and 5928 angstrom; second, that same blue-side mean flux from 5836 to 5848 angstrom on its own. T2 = 35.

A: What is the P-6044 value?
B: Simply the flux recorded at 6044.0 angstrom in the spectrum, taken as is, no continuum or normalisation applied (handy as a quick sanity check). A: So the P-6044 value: 69.5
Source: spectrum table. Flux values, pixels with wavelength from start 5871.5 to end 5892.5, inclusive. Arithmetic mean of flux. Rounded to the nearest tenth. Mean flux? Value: 61.4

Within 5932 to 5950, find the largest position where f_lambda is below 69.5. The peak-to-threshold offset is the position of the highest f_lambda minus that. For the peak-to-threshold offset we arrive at -15 angstrom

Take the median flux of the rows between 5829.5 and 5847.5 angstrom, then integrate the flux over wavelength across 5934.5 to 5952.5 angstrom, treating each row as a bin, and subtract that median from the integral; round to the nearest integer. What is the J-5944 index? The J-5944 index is 1159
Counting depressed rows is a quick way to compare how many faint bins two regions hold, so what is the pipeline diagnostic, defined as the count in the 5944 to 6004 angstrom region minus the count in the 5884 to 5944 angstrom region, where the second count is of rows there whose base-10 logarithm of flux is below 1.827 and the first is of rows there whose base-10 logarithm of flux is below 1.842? 0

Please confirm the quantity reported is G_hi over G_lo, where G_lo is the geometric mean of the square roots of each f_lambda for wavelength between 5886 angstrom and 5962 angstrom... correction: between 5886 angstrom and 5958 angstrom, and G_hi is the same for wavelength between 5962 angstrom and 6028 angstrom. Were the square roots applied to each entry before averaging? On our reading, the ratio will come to 1.03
